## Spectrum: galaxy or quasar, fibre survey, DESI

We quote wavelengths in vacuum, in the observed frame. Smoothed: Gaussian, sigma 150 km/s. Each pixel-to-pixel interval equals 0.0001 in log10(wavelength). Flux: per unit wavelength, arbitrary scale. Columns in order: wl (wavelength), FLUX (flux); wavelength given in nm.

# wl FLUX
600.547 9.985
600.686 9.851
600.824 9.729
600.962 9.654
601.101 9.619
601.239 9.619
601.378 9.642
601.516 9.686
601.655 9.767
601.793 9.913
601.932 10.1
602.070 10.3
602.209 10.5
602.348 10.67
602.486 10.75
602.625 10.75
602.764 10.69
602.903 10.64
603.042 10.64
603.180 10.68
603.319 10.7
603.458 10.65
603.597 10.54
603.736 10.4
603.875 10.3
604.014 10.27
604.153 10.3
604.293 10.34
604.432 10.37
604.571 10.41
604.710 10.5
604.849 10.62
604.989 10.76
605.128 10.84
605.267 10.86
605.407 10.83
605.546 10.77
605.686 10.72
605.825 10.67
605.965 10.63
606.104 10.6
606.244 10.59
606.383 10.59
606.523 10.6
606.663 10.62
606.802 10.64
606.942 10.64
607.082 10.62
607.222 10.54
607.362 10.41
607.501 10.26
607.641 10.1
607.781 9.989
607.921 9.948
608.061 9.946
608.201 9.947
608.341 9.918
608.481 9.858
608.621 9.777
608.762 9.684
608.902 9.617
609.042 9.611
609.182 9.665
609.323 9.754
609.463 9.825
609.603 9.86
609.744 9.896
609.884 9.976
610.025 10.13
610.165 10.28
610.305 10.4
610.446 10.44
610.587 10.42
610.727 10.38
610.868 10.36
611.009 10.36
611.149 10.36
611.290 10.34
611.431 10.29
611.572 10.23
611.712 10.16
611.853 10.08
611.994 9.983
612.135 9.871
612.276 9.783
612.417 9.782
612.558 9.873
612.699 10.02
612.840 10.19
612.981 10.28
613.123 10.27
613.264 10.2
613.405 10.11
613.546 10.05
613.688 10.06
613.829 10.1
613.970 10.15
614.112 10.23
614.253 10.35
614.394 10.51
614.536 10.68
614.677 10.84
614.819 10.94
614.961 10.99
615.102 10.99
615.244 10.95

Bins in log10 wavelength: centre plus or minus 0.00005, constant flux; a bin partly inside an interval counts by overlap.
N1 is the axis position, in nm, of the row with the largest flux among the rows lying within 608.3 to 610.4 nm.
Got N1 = 610.305 nm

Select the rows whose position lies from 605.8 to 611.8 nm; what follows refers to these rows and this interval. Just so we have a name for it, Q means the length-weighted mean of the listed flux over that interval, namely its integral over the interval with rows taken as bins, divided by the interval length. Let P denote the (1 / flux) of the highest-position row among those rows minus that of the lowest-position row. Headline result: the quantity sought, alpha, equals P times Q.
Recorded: 0.048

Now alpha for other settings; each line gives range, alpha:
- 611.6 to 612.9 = -0.003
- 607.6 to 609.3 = 0.044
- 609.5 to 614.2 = -0.037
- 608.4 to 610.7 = -0.054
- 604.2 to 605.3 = -0.049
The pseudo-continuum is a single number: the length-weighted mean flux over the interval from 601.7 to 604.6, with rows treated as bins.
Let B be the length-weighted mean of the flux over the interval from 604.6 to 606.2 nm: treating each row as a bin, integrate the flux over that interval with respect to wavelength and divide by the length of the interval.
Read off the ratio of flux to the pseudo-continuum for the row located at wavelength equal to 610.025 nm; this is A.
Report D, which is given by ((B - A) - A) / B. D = 0.819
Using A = 0.97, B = 10.70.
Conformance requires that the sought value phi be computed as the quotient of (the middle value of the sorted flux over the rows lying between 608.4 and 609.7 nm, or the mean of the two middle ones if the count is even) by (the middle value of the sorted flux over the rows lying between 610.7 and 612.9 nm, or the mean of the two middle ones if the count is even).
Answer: 0.96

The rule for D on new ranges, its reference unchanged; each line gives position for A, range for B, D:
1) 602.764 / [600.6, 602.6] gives 0.796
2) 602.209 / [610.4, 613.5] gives 0.803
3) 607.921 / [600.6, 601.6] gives 0.804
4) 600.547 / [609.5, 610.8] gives 0.813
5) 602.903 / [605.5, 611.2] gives 0.801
